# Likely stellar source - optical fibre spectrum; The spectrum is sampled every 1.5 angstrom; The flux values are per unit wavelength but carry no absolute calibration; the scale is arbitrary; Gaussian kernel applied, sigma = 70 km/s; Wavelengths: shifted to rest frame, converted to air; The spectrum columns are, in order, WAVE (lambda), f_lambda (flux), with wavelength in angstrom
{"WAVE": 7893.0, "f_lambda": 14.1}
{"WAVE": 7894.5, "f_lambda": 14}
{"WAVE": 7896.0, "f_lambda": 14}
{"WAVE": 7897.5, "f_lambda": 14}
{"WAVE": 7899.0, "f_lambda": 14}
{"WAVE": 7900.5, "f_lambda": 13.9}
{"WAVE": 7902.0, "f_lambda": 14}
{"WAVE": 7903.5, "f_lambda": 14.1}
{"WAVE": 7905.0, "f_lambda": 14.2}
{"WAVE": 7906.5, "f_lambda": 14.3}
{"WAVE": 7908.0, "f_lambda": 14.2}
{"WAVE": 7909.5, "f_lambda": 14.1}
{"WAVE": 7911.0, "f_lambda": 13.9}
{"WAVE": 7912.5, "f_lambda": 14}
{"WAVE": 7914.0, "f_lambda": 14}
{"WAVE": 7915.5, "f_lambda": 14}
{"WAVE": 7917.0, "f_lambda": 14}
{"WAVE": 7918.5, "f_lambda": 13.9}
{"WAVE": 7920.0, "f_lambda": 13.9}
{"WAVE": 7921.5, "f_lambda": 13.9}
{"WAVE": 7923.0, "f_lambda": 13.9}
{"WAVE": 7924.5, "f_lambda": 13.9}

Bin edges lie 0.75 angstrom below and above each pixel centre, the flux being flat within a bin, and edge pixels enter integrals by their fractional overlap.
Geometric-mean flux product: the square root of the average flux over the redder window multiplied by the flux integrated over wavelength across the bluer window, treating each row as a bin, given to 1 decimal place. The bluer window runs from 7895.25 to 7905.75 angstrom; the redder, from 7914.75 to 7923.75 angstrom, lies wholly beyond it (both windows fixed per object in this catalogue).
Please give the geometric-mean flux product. 45.3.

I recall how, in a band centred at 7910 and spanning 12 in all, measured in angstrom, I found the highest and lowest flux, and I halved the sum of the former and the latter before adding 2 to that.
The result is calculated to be 16.10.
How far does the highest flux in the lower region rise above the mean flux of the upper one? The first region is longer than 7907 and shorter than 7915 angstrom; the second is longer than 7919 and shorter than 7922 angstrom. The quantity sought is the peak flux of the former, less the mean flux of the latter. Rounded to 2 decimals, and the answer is 0.30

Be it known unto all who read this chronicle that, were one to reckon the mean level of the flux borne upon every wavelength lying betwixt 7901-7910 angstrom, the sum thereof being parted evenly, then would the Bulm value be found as 14.1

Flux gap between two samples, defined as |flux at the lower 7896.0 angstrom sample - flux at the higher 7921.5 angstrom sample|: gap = 0.10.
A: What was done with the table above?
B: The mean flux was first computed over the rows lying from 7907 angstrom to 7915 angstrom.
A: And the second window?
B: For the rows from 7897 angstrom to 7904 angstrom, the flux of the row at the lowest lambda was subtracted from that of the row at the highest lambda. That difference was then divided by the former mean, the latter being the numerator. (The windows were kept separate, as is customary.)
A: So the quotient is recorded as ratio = 0.007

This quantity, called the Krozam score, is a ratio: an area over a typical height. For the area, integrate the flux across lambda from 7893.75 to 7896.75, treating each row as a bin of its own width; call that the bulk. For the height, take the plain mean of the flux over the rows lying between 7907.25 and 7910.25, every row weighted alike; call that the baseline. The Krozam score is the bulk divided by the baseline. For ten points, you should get 2.97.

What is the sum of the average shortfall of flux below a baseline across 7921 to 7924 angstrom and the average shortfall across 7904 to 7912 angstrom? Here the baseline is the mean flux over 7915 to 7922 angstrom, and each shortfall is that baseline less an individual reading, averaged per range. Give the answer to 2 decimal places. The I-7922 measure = -0.16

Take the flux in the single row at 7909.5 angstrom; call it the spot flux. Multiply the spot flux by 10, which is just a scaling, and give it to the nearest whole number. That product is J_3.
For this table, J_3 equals 141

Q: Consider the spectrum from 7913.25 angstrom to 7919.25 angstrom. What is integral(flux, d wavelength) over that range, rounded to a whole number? 84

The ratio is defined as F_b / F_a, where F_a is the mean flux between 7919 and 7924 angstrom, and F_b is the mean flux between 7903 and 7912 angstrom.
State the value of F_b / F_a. 1.02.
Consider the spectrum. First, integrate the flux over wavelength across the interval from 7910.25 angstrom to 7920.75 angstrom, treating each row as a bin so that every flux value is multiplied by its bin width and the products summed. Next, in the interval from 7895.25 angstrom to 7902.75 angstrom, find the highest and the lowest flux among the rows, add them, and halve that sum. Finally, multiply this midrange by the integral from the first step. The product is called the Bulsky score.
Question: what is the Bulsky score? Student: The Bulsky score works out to 2044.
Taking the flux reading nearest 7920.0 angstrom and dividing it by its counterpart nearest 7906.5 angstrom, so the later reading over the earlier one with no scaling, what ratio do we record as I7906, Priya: 0.97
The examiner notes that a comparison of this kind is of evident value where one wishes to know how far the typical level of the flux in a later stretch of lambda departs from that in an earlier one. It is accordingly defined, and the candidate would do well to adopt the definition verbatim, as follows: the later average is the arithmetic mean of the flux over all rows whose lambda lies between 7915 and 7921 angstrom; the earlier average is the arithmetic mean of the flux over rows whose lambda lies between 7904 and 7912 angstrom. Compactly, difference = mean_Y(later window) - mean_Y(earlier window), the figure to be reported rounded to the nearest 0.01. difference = -0.19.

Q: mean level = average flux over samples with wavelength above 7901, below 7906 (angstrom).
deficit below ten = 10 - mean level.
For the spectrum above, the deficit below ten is -4.10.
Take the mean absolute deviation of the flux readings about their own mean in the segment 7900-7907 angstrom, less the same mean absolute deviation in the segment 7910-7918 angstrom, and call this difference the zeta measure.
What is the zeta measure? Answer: 0.09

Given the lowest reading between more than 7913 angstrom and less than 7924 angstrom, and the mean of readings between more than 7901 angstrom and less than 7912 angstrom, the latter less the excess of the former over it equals 14.3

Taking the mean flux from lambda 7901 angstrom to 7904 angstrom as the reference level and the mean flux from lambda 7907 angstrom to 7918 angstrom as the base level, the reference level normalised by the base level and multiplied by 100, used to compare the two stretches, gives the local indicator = 100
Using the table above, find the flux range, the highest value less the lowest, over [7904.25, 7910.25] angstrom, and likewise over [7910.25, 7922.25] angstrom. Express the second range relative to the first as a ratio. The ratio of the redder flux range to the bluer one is 0.50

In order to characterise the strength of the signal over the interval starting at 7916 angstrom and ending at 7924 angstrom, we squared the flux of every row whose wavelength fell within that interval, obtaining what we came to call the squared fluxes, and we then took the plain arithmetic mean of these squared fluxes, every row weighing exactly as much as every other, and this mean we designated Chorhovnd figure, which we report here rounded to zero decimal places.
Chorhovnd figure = 194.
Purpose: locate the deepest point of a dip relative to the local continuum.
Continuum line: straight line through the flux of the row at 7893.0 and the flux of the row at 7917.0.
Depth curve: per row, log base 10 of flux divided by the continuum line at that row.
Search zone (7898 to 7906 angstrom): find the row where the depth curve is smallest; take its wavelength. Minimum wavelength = 7900.5 angstrom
